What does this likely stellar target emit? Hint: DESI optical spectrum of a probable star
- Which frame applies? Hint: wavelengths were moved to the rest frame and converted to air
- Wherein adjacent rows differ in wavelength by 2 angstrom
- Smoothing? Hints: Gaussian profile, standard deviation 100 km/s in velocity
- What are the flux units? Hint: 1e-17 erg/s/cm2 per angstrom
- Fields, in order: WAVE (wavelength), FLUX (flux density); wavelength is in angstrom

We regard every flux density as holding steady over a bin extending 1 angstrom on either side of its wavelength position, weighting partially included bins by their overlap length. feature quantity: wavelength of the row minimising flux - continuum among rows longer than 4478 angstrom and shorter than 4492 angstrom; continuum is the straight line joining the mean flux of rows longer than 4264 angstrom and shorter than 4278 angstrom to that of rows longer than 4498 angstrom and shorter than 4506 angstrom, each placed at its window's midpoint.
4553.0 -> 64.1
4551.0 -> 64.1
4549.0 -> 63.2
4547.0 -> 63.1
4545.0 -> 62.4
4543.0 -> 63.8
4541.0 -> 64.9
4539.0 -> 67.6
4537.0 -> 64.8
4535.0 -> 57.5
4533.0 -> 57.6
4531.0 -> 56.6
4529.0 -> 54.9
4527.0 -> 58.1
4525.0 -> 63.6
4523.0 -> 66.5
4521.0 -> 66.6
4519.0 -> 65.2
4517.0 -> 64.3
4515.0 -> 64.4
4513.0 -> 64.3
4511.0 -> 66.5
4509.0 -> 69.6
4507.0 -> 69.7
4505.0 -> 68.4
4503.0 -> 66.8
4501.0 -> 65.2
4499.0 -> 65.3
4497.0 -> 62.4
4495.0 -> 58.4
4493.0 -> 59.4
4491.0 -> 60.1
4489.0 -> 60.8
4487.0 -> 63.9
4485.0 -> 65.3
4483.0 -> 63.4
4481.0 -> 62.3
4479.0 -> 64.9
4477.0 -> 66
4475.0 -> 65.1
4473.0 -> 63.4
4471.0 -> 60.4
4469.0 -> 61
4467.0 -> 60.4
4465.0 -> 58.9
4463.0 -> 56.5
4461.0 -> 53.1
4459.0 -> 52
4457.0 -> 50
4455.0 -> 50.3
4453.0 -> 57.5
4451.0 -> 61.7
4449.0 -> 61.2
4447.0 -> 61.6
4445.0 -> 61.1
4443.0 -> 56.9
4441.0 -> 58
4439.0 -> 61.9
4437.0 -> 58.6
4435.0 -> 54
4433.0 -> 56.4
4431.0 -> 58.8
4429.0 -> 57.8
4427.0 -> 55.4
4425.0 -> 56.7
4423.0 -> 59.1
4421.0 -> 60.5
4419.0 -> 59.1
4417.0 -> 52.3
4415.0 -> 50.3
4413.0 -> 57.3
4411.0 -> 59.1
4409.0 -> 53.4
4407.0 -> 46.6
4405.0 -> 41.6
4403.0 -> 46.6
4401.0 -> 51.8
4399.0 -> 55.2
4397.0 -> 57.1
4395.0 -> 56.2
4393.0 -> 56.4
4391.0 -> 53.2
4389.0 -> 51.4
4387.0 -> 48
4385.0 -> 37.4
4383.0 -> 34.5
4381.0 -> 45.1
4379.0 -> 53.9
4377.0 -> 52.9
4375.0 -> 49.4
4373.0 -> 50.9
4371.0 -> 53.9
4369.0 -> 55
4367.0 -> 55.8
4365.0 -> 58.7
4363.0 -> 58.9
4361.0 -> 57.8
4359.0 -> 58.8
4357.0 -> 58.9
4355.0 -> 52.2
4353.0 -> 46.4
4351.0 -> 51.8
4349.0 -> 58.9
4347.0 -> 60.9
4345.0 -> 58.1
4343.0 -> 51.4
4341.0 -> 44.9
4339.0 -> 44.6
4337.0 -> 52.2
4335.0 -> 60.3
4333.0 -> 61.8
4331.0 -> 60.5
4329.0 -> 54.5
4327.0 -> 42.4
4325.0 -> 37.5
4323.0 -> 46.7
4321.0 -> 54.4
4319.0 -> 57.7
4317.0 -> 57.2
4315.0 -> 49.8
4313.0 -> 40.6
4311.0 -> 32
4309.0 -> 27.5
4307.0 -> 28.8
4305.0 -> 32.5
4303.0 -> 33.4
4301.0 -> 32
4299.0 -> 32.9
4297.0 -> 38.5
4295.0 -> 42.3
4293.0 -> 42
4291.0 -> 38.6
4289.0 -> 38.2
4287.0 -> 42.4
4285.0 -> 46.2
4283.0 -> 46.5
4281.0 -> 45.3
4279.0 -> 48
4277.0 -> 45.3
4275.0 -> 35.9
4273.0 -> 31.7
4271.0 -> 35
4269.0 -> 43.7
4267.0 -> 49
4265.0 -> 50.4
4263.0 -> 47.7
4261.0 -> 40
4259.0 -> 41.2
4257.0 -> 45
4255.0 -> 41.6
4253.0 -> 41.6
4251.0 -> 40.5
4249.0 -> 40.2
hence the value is 4491.0 angstrom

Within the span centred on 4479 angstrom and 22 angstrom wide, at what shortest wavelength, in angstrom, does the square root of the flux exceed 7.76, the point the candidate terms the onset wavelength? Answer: 4469.0 angstrom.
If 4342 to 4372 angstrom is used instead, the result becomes 4347.0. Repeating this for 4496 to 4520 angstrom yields 4497.0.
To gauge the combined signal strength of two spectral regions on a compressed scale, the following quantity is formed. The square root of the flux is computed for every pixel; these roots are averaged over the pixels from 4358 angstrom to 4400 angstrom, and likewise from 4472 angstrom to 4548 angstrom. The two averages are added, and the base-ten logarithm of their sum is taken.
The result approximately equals 1.182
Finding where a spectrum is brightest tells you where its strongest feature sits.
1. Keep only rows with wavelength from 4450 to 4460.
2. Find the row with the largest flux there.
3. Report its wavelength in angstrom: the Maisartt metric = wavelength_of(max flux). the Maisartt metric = 4451.0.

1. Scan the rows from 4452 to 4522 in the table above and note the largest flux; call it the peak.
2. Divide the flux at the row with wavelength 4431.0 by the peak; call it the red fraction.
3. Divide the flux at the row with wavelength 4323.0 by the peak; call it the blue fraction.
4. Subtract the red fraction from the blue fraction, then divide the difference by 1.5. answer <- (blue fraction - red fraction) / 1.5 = -0.12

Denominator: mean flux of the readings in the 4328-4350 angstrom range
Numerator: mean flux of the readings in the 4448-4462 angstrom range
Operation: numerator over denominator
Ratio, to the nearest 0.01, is 1.00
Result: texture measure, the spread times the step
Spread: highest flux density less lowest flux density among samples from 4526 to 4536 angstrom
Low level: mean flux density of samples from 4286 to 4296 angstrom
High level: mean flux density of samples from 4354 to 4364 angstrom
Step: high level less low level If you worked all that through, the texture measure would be 53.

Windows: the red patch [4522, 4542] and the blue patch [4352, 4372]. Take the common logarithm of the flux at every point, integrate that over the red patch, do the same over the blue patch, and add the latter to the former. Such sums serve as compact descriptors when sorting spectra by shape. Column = 70.6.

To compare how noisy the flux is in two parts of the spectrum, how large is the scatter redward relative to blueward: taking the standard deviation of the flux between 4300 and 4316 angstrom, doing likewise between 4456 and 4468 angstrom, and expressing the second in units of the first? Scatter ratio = 0.6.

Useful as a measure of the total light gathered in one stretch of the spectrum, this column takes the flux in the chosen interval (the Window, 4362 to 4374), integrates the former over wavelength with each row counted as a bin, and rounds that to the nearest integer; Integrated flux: 666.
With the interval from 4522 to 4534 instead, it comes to 715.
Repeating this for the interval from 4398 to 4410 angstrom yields 590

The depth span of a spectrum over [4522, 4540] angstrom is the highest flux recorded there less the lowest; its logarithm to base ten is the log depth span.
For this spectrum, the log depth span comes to 1.10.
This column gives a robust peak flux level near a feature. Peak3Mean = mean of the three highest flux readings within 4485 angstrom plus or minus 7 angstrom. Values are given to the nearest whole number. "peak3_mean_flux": 65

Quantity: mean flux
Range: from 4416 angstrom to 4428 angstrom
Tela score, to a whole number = 57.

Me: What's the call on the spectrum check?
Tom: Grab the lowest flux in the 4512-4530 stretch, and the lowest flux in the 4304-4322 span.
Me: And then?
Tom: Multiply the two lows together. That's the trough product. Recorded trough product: 1510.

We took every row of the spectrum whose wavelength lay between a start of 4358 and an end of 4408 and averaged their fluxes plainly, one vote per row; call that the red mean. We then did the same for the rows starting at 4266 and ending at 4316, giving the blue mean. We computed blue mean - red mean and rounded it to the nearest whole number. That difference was -12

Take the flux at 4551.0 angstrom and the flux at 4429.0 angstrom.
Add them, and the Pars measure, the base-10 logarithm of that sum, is 2.09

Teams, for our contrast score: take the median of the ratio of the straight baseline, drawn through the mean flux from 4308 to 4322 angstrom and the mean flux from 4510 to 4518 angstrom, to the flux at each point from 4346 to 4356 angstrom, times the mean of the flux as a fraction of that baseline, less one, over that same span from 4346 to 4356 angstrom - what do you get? 0.10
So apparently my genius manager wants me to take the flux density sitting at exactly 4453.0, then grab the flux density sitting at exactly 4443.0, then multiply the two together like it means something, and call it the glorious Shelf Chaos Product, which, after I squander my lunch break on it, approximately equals 3272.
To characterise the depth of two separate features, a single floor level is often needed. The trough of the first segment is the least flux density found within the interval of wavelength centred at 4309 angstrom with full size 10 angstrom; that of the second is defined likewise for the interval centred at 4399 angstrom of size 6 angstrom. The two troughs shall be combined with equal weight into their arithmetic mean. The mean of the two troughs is 40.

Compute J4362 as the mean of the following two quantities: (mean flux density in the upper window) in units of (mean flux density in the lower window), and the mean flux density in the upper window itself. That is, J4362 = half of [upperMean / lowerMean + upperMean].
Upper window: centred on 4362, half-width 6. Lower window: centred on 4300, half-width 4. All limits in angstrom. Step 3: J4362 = 29.9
